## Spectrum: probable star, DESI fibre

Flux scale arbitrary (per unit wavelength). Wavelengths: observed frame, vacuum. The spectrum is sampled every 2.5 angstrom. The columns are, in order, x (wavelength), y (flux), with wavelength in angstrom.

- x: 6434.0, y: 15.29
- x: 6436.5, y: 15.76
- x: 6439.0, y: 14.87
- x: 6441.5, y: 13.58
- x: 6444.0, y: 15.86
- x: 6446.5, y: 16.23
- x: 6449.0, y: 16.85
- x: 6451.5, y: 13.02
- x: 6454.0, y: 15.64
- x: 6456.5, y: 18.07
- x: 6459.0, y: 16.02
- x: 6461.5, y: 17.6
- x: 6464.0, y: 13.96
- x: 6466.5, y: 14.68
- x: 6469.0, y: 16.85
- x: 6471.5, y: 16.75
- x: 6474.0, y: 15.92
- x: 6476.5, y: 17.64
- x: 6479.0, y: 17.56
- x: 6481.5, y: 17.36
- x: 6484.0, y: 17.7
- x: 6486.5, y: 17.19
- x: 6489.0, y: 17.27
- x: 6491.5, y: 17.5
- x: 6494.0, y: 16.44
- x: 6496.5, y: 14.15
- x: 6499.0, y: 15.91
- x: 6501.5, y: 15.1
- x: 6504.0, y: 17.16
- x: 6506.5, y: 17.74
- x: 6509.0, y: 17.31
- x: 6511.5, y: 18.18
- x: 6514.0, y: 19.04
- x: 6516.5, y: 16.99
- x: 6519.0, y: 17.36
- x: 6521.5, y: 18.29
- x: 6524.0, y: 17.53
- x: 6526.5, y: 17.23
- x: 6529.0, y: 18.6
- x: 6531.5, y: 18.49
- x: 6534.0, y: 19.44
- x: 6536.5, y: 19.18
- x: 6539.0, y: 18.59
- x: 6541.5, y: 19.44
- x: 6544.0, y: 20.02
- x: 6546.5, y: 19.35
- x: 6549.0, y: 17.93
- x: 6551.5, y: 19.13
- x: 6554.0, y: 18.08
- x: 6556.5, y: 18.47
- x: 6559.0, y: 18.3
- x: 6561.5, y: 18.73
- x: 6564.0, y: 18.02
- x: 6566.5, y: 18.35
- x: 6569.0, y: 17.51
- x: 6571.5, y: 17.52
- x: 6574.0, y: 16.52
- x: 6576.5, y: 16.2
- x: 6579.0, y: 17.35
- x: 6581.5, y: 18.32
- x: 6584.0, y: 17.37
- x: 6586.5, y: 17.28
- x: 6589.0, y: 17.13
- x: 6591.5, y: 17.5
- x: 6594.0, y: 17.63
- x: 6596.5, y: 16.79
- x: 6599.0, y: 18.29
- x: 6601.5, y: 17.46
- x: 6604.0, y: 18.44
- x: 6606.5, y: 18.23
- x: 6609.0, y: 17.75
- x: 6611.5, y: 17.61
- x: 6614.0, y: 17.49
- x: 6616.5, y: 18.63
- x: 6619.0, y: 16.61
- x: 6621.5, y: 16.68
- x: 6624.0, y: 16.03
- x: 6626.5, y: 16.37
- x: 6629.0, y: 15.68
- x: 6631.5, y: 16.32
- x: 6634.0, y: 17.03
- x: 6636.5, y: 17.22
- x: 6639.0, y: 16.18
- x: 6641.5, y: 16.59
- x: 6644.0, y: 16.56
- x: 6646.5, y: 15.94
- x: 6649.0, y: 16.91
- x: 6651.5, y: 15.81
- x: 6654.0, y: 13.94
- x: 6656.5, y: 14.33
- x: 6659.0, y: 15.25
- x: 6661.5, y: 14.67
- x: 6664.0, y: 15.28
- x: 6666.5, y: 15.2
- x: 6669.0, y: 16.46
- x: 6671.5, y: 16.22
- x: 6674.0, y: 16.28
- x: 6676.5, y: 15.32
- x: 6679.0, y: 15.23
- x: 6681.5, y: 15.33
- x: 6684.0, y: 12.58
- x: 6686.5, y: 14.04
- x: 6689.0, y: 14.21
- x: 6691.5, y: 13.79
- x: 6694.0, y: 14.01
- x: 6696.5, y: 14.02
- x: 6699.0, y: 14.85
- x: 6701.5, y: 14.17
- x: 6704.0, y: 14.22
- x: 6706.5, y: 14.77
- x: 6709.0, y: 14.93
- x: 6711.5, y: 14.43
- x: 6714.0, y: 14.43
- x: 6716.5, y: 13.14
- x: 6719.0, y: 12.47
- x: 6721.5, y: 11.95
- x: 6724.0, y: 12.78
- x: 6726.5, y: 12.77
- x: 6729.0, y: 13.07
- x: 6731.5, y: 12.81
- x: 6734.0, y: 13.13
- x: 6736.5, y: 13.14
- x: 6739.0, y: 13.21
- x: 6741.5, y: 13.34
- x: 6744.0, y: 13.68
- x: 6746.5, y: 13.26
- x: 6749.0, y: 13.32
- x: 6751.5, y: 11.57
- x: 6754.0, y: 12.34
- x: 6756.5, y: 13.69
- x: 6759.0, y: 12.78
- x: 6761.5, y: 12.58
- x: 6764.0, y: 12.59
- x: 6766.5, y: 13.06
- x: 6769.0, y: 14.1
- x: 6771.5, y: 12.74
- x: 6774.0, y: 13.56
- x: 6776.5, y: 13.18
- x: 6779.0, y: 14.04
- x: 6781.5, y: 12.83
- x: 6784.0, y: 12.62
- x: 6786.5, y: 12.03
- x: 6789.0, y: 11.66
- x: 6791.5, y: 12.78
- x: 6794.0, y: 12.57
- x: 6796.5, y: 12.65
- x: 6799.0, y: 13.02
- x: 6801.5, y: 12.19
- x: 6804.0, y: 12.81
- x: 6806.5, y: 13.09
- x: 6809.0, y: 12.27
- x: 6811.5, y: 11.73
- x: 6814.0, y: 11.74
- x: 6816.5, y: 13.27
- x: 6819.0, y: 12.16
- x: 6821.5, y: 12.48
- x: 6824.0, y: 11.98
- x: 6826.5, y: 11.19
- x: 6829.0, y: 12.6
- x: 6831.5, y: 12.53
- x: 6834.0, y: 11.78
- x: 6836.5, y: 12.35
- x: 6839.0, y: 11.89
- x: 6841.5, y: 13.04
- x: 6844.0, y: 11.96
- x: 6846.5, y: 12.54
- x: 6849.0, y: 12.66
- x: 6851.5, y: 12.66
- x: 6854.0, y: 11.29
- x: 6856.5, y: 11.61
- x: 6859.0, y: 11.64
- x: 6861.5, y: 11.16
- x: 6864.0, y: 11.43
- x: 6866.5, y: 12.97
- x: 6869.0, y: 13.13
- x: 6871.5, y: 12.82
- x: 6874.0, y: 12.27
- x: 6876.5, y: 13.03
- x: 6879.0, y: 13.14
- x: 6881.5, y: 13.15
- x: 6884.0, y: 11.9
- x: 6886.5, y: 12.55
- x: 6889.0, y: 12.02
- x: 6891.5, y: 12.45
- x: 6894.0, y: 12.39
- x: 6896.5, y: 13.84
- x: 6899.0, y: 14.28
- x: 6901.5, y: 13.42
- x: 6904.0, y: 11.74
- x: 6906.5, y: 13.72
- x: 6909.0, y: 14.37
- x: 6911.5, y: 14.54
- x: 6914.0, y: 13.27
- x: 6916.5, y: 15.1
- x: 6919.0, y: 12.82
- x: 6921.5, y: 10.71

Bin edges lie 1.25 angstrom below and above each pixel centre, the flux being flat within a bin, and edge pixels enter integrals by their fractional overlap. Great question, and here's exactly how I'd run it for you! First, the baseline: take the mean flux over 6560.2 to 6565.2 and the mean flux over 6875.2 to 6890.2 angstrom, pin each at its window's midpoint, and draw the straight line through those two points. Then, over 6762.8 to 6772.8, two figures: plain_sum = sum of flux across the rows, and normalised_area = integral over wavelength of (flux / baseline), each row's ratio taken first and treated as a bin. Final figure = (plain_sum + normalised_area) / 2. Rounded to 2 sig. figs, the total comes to 31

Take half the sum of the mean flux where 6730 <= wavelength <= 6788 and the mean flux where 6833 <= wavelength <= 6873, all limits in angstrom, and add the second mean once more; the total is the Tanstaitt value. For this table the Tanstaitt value 24.8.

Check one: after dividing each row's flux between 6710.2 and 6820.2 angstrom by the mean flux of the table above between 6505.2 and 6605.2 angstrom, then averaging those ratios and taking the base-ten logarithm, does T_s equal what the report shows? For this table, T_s -0.146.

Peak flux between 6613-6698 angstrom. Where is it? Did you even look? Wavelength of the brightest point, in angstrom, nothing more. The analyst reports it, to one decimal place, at 6616.5 angstrom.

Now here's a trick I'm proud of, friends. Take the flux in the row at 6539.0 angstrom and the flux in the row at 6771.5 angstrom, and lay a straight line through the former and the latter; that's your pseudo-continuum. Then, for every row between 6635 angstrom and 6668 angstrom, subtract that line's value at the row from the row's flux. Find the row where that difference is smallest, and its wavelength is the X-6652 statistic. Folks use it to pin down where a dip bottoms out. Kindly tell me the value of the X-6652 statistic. 6654.0 angstrom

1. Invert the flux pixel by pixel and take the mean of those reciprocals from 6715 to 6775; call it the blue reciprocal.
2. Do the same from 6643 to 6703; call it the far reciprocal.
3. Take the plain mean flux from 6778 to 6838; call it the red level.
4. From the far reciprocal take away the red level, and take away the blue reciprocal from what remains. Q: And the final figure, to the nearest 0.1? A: -12.4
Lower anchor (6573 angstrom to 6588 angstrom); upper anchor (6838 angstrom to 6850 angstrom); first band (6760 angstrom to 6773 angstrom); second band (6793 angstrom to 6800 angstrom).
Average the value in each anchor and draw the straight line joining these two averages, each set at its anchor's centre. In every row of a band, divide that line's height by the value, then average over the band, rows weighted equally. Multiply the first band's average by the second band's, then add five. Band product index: 6.11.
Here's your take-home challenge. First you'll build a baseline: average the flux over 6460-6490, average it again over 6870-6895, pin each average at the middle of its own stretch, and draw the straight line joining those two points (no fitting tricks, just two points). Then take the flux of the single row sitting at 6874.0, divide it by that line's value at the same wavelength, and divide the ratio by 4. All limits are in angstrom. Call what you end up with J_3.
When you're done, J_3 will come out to 0.242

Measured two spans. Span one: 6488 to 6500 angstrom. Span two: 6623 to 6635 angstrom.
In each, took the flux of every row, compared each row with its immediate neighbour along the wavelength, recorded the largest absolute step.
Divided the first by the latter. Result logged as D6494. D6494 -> 3.23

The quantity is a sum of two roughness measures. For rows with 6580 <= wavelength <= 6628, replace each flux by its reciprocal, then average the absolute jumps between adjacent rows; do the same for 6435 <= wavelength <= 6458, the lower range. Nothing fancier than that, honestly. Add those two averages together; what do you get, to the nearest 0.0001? 0.0099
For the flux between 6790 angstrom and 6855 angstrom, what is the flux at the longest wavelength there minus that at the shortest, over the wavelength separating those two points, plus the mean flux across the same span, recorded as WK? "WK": 12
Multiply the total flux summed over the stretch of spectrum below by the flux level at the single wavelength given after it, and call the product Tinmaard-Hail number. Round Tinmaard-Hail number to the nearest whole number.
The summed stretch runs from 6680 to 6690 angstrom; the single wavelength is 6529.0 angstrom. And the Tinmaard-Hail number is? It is 1045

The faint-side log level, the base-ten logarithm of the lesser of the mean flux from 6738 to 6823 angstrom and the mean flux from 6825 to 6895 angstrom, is 1.09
